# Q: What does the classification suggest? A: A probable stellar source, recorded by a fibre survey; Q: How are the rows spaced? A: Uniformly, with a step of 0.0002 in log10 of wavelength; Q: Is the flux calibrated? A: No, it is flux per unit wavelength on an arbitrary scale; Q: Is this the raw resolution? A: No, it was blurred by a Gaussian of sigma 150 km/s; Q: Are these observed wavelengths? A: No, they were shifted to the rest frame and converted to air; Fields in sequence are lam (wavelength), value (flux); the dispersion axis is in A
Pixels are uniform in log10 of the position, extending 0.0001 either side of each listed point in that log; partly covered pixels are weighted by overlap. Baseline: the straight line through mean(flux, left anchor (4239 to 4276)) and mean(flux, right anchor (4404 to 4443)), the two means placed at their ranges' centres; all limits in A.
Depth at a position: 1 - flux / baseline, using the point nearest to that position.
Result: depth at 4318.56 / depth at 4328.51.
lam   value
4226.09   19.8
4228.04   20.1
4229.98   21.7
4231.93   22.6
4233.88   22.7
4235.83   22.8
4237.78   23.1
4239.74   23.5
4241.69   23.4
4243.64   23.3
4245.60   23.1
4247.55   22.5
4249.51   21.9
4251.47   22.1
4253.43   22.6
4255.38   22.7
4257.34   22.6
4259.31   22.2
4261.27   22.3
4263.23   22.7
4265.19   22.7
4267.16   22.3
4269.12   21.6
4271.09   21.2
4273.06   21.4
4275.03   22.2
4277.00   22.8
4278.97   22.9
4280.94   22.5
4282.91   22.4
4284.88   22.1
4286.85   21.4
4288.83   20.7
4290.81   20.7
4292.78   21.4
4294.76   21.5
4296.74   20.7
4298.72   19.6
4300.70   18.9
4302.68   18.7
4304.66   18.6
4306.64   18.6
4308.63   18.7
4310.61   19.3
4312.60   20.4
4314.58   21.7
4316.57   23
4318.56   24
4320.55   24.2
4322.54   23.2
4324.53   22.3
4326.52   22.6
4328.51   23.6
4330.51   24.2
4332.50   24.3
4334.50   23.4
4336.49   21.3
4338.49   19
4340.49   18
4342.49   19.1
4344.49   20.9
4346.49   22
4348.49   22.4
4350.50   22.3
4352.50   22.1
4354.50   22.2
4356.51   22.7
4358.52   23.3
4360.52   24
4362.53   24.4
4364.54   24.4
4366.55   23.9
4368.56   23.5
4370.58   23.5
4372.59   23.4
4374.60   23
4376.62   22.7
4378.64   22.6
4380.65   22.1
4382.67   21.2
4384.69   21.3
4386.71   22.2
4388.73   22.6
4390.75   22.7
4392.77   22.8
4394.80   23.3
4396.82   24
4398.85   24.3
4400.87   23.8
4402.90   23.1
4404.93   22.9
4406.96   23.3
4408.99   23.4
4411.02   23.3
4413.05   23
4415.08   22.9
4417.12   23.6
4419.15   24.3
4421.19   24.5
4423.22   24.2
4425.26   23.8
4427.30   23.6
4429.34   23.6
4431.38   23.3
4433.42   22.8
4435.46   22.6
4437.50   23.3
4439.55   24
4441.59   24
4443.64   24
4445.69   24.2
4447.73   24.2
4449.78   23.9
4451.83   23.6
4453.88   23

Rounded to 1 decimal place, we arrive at 1.7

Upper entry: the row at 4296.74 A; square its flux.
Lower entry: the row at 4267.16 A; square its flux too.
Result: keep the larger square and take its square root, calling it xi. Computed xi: 22.3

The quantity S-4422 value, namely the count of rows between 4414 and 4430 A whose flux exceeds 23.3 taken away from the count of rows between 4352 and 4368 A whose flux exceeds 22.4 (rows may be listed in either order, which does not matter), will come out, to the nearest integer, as -1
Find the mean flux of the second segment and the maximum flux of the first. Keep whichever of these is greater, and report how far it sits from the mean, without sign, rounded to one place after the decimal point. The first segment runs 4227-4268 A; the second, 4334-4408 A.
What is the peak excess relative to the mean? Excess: 1.0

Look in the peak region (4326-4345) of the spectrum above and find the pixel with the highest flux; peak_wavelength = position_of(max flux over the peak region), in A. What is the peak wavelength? 4332.50 A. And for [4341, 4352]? 4348.49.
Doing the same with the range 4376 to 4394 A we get 4392.77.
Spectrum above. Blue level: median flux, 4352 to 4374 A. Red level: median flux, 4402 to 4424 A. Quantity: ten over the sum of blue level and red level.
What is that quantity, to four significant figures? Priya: 0.2137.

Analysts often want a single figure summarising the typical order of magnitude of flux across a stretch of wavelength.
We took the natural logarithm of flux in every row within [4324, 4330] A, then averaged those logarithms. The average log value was 3.13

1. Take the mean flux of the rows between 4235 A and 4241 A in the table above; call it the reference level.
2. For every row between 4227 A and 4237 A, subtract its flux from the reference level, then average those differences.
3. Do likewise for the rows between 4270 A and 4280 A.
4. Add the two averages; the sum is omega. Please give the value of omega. 2.2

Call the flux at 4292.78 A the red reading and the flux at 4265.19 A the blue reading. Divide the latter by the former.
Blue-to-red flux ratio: 1.06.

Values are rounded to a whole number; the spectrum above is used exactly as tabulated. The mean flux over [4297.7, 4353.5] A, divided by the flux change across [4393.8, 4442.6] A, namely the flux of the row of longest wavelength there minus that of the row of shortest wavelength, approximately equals 30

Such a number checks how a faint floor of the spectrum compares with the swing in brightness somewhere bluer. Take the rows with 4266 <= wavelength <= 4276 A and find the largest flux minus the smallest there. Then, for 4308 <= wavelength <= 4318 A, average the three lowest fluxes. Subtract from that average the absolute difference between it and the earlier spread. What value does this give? 1.1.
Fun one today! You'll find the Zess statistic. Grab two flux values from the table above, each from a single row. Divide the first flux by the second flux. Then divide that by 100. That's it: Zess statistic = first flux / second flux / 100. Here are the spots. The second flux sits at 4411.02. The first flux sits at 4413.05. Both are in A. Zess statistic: 0.0099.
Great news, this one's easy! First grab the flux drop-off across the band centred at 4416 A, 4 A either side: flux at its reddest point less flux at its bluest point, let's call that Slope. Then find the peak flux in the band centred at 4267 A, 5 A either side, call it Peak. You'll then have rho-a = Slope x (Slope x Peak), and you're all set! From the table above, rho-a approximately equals 38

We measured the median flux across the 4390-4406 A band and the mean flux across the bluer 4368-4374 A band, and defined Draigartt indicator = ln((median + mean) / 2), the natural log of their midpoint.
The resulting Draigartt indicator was 3.15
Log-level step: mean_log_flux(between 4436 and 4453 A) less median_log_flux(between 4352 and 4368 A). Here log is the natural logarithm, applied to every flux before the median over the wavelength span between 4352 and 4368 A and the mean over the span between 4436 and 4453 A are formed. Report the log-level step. 0.01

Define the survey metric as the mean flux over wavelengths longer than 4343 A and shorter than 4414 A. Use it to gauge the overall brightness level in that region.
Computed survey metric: 22.9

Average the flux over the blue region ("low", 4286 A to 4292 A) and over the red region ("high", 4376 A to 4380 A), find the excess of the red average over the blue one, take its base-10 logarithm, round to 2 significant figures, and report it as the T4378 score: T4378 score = 0.23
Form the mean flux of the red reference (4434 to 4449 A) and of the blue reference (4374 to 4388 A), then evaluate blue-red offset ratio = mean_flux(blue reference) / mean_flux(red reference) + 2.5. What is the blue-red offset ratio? 3.43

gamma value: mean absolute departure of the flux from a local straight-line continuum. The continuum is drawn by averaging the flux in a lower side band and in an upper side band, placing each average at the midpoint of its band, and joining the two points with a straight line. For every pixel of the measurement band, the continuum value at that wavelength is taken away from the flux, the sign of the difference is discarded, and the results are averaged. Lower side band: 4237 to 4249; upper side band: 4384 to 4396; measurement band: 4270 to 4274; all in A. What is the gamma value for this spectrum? 1.7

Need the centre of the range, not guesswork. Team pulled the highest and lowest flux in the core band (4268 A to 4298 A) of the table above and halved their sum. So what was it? 21.8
